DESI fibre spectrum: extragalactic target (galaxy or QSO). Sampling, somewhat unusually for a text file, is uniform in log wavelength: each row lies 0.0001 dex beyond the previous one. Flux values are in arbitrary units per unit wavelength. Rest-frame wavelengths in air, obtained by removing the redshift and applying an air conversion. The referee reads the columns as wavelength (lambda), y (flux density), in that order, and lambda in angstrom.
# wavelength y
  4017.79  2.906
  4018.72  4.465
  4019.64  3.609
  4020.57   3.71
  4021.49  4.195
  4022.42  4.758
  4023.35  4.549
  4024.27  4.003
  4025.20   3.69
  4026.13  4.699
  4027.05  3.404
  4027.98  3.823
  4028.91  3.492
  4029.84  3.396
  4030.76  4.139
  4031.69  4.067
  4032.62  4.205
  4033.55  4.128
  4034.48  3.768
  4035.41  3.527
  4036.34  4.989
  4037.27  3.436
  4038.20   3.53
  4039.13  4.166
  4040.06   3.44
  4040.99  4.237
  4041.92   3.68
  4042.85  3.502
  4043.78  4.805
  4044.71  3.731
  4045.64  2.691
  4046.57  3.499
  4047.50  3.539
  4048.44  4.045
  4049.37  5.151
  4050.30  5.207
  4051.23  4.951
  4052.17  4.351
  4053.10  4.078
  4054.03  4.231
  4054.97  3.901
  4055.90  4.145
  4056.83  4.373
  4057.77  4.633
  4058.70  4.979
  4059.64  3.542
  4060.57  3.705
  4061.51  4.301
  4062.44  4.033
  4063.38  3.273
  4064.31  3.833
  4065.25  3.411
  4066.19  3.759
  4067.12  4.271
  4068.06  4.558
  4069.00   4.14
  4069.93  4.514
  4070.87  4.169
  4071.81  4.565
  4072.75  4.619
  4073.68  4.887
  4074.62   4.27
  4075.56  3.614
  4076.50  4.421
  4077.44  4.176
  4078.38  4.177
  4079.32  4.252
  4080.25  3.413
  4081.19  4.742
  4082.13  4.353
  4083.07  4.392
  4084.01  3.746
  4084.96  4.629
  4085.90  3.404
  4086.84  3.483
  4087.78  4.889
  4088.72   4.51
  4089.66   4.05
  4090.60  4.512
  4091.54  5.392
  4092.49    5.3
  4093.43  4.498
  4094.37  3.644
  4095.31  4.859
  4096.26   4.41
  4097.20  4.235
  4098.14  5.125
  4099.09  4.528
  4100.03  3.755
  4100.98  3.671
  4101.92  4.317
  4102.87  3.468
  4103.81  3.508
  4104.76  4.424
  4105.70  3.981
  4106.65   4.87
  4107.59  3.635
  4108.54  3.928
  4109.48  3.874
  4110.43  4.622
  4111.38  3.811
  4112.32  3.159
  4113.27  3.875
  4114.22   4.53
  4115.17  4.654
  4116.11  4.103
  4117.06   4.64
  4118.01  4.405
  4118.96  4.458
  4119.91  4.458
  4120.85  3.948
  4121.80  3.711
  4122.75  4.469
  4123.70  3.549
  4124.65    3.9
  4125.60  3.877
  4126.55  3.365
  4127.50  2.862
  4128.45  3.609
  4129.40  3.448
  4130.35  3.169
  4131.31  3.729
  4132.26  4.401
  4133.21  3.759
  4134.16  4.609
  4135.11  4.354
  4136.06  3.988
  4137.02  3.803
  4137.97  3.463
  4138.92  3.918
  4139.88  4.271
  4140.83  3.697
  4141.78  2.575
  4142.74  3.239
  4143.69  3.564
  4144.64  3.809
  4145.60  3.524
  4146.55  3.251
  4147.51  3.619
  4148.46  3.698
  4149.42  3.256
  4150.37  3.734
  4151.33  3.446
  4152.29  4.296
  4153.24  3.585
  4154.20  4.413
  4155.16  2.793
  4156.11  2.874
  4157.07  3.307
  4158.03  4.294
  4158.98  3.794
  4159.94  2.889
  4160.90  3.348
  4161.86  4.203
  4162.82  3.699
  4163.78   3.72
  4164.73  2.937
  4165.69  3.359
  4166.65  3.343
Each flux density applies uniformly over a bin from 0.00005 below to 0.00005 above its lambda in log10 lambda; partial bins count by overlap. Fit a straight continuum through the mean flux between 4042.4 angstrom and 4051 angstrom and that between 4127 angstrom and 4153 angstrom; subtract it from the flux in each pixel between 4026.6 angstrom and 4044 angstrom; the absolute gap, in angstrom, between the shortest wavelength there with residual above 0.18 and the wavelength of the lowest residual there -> 9.3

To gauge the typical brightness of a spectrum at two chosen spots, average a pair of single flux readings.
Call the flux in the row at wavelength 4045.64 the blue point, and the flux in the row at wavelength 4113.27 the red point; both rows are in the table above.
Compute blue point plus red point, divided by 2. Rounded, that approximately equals 3.3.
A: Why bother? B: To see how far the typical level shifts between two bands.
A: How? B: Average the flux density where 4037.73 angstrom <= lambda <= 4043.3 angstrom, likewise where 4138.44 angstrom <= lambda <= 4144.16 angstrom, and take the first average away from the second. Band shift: -0.22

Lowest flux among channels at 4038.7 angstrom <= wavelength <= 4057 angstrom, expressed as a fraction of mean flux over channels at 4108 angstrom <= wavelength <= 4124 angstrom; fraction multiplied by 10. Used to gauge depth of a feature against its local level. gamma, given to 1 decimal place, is 6.5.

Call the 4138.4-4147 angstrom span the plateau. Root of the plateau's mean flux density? 1.88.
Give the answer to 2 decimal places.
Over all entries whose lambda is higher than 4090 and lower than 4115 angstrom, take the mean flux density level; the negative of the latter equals -4.23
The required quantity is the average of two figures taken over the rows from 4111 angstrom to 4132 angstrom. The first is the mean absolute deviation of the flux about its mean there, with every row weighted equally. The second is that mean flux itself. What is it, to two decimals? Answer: 2.16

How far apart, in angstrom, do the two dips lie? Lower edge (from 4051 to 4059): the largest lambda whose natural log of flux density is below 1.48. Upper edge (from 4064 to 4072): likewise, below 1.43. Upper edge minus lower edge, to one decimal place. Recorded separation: 14.0 angstrom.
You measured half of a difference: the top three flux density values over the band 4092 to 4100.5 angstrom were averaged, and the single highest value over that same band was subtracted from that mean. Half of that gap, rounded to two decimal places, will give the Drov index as -0.10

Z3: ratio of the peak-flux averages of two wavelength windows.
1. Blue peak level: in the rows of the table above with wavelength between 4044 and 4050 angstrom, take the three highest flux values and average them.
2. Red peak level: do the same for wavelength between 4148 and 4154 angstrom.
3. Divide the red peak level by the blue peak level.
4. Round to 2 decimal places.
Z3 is 0.91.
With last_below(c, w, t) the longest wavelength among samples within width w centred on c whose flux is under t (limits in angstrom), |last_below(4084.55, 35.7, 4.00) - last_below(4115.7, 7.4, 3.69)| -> 11.3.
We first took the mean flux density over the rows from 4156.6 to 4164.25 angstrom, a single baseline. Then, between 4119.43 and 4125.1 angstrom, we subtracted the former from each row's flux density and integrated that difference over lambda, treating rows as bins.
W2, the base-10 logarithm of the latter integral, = 0.30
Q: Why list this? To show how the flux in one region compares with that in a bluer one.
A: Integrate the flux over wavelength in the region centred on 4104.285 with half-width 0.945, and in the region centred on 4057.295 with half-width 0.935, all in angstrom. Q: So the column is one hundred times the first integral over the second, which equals 89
